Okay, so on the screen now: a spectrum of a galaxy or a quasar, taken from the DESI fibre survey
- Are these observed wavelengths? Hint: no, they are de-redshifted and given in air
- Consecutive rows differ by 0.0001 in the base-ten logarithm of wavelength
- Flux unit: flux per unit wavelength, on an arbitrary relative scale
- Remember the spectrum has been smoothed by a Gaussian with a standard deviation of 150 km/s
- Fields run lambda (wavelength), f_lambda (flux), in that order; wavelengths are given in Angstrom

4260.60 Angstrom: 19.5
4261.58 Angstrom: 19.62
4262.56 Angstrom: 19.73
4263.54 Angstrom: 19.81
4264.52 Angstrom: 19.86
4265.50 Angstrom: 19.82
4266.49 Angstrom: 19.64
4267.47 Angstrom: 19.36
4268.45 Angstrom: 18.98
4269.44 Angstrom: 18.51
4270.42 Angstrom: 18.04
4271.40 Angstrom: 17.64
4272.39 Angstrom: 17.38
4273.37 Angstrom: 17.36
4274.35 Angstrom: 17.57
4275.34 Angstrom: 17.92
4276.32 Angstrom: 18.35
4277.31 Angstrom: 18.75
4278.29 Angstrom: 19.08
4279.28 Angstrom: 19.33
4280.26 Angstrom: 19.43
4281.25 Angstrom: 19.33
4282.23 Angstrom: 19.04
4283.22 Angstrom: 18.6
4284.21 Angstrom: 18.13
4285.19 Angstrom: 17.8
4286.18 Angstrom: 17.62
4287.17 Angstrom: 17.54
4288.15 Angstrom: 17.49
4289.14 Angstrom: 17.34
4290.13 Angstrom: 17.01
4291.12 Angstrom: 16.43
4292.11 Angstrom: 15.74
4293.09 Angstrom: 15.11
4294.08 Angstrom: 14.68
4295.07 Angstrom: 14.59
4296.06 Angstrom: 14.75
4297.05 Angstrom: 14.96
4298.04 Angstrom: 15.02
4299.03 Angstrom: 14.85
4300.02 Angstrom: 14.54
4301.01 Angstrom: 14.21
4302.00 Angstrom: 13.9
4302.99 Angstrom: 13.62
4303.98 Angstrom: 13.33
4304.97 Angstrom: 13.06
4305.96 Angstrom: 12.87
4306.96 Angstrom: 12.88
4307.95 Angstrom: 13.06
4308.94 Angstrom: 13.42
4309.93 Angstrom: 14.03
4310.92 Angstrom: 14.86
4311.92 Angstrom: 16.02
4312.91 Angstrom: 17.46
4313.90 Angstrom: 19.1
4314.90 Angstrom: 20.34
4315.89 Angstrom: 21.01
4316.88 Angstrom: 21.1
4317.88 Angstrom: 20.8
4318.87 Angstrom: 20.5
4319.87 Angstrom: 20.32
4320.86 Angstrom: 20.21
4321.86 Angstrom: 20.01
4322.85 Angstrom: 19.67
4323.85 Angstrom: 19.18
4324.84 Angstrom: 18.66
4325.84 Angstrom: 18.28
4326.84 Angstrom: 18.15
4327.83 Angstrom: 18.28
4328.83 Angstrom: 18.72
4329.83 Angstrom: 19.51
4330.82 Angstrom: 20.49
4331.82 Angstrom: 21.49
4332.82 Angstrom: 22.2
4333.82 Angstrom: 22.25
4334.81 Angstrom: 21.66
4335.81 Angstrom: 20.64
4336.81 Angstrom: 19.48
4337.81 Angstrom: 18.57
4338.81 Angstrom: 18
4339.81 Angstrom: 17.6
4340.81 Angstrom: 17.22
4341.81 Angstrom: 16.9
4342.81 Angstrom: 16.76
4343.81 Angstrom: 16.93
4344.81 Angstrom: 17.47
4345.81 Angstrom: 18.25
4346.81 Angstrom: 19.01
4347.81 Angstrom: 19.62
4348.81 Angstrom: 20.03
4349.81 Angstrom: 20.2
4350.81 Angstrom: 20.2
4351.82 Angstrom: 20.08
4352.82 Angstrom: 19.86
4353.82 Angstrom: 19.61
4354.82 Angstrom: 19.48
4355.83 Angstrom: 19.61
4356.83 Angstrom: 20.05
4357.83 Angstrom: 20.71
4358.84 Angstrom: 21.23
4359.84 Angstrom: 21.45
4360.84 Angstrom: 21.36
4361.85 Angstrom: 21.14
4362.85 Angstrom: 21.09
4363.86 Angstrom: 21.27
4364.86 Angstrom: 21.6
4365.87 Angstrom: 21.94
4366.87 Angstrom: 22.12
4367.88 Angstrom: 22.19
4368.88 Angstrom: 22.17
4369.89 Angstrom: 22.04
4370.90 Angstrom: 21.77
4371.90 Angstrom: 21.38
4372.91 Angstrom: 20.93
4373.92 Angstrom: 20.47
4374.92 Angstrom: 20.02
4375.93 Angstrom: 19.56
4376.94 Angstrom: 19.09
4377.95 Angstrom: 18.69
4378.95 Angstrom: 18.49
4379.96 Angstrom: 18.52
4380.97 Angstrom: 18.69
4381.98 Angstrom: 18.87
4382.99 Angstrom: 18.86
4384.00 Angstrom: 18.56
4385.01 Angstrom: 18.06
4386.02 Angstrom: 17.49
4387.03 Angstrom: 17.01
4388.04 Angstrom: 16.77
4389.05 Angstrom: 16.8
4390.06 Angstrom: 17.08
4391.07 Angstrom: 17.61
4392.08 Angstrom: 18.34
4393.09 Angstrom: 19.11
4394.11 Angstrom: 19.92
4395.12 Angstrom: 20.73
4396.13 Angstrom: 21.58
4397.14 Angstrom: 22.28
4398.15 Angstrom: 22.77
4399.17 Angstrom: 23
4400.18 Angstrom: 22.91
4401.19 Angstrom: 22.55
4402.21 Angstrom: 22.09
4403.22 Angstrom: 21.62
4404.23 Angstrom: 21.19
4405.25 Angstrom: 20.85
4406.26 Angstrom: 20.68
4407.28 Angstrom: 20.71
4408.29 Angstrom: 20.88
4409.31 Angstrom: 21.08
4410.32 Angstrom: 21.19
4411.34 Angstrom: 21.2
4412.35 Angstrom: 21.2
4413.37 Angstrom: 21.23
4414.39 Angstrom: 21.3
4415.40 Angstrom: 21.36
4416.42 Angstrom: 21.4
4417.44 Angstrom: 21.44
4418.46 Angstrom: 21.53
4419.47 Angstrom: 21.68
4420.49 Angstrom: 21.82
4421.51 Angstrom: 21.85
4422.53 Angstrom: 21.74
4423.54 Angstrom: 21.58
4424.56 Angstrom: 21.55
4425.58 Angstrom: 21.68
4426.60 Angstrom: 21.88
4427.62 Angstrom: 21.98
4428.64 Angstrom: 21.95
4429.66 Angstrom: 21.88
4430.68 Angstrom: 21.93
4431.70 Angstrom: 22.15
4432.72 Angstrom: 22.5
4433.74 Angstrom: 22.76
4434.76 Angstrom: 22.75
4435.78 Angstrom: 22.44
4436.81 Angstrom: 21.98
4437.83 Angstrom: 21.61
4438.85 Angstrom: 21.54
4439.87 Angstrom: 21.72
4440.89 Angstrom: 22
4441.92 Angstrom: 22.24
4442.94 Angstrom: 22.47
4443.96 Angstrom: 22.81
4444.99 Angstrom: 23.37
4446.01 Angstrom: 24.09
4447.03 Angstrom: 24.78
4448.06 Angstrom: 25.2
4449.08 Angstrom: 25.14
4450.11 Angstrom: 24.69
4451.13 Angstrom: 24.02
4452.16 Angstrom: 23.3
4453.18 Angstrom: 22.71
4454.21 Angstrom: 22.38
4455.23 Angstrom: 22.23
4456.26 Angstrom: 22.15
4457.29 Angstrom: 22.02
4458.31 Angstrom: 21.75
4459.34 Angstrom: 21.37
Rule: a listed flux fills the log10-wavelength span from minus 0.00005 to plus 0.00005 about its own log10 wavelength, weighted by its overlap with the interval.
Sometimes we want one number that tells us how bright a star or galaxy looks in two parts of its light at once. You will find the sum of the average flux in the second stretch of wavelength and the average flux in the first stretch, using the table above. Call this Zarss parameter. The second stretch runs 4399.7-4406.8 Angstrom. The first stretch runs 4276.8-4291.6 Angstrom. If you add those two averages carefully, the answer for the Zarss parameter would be 39.9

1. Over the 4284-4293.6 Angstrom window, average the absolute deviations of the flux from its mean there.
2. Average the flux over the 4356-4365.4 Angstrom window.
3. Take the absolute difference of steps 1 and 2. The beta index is 20.3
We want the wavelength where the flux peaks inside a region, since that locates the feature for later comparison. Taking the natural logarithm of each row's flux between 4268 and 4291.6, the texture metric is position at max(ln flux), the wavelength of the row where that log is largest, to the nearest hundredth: 4280.26 Angstrom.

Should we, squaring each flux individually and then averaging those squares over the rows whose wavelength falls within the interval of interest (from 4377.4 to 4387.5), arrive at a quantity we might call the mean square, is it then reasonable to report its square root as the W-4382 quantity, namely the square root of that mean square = 18.3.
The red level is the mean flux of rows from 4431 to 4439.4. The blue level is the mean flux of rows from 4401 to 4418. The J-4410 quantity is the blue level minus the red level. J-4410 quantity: -1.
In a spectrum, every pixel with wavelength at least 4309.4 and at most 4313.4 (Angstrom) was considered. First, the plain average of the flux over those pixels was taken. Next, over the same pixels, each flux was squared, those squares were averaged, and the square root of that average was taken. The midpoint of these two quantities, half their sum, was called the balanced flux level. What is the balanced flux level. 15.6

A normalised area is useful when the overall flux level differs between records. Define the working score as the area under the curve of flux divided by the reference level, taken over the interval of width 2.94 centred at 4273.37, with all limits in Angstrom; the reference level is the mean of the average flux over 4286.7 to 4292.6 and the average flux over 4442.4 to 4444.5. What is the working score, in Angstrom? 2.60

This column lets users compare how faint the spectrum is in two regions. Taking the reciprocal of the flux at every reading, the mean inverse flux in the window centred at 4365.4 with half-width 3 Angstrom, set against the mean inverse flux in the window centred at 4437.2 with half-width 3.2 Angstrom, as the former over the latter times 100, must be 101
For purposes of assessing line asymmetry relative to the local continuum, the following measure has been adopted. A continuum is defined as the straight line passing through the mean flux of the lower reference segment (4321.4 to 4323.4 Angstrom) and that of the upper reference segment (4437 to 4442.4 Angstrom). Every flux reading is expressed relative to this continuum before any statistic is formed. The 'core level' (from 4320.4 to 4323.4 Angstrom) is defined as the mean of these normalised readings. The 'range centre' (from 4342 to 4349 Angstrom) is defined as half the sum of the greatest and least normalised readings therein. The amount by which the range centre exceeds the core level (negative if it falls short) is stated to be -0.10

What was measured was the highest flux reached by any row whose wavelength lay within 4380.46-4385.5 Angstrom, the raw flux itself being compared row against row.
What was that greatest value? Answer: 18.87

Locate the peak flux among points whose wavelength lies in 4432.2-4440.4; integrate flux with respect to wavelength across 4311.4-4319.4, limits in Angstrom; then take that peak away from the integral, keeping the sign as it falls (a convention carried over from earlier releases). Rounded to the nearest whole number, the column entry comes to 133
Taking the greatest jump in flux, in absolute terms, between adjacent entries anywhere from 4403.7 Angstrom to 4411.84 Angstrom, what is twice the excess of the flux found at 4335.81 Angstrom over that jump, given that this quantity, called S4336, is 41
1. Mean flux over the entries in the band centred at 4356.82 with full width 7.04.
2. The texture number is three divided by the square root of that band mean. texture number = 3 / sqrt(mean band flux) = 0.666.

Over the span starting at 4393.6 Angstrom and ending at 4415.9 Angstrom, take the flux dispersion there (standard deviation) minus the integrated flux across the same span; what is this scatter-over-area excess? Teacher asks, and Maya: -478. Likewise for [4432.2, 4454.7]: -517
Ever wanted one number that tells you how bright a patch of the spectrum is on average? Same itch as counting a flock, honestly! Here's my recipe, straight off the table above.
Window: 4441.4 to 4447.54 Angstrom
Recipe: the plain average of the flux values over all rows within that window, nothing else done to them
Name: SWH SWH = 23.3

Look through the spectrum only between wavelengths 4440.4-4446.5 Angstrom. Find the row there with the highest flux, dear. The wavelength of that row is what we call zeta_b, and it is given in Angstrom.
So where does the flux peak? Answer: 4446.01 Angstrom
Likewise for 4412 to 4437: 4433.74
